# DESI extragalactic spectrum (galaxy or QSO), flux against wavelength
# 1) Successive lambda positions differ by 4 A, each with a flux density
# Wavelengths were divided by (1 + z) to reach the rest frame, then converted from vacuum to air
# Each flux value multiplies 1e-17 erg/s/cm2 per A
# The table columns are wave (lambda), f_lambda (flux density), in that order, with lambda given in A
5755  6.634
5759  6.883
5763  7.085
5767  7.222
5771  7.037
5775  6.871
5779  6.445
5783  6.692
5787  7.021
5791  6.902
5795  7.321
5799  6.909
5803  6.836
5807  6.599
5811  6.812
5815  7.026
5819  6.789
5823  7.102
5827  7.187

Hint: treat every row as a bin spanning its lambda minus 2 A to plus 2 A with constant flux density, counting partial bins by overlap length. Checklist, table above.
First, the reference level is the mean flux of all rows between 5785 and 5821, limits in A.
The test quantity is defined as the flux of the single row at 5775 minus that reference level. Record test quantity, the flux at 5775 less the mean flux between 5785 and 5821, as 0.0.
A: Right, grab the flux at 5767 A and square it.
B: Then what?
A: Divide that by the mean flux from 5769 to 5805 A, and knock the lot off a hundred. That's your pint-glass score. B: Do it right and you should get 92.4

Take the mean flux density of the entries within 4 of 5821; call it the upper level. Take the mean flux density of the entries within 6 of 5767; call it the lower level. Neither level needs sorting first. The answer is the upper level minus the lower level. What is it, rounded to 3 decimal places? -0.169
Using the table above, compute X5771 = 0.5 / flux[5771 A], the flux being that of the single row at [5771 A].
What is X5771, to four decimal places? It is 0.0711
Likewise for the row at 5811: 0.0734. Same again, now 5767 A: 0.0692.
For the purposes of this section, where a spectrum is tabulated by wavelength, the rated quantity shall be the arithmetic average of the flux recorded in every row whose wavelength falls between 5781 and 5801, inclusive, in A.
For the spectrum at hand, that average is 6.97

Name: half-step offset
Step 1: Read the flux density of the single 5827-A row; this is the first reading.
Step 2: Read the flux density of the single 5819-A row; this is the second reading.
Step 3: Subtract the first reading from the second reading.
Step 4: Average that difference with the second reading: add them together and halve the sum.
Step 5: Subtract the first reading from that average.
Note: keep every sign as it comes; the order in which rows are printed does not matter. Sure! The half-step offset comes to -3.99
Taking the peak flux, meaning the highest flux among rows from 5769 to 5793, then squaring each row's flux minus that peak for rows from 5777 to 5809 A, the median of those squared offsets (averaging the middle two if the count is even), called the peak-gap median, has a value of 0.061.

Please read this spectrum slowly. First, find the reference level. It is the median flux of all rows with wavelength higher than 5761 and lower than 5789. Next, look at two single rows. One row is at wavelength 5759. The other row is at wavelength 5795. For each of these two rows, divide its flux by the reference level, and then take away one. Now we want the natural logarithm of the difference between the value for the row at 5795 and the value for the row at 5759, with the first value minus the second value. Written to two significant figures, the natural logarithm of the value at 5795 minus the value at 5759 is -2.8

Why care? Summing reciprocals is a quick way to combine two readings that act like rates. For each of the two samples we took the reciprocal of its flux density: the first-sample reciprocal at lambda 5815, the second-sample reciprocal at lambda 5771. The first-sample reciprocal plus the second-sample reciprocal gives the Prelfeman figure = 0.284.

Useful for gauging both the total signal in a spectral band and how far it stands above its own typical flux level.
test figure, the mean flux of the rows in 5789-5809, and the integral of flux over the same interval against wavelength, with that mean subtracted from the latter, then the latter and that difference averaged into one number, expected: 135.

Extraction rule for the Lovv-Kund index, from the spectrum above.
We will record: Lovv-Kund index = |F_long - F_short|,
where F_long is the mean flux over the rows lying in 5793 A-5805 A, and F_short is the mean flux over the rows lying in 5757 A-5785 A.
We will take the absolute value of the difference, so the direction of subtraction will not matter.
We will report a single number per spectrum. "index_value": 0.131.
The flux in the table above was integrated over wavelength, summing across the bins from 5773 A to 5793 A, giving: 136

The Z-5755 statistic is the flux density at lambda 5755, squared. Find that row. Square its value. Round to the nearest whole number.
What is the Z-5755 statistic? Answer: 44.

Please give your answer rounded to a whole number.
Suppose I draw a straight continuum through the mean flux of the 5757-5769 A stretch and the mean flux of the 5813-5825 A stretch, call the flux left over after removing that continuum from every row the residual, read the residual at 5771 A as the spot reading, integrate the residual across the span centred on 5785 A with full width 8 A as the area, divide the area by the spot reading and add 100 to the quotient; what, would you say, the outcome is 203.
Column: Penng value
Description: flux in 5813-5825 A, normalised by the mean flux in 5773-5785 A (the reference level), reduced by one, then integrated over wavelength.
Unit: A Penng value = 0.55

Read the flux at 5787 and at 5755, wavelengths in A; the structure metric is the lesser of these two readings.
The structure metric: 6.63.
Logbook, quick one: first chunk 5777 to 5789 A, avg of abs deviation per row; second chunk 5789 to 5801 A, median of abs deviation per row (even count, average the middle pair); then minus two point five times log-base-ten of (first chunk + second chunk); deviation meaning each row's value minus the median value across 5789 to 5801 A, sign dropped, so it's 1.42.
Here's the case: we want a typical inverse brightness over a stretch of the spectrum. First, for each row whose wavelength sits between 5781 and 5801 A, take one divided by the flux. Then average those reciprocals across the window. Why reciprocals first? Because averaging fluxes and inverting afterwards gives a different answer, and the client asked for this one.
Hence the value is 0.144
